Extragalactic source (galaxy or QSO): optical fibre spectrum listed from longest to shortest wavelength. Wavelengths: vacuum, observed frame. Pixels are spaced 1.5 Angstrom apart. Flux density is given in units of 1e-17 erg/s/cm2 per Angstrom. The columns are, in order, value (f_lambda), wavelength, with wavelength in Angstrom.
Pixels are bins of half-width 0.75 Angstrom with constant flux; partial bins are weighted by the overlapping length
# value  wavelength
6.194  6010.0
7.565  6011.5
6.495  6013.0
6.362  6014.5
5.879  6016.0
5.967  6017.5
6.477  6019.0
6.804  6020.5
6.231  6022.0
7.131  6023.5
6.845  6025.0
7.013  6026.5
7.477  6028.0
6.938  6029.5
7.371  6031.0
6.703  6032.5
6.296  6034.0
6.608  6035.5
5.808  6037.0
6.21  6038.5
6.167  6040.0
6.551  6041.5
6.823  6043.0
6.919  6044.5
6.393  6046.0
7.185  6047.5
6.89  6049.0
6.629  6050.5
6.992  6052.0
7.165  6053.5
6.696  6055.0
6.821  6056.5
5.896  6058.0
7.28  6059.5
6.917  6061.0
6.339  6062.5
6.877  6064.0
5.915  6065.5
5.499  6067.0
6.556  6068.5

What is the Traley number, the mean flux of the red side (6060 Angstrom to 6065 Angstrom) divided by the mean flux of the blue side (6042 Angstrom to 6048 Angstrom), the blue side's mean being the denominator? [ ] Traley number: 0.98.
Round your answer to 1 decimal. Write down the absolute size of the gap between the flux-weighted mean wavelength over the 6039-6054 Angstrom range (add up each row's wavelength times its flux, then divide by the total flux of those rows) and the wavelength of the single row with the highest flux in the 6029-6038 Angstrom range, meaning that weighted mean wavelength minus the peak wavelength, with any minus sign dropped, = 15.9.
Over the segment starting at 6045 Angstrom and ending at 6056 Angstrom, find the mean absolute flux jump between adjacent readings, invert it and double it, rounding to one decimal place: 5.1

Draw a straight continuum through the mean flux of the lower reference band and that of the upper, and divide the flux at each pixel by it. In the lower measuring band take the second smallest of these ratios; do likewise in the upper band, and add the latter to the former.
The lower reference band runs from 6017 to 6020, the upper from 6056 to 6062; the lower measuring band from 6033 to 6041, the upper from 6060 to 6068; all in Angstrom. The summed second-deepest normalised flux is 1.82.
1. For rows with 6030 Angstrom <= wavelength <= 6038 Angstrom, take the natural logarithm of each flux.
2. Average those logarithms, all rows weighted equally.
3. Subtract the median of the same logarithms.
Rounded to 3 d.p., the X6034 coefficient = -0.011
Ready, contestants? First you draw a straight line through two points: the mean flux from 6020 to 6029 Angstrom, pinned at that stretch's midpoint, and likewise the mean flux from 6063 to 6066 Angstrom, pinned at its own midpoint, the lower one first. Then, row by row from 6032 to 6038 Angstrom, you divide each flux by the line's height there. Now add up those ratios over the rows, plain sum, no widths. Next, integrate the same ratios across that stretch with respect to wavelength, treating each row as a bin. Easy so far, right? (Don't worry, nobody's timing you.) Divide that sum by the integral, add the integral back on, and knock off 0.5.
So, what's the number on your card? 5.8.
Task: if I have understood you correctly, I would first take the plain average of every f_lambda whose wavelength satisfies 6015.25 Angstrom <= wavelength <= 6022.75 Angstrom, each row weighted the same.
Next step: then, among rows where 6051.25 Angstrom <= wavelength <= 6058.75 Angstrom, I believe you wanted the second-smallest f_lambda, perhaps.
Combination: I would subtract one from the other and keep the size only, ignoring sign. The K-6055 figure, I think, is 0.42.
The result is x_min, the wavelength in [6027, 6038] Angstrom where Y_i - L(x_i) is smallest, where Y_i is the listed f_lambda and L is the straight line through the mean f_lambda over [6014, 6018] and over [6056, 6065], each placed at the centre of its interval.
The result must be 6037.0 Angstrom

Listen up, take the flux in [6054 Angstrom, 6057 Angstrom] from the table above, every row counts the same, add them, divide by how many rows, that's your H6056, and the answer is 6.8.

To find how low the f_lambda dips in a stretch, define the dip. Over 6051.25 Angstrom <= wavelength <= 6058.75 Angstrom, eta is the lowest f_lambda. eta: 5.896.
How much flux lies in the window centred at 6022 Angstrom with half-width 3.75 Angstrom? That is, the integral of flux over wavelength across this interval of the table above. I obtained 50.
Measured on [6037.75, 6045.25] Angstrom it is 49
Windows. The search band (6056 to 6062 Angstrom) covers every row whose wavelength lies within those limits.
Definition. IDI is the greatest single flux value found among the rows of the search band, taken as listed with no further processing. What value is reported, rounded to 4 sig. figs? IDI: 7.280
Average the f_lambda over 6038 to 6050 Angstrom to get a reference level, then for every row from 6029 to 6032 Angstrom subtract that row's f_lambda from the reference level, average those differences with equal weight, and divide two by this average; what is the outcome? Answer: -4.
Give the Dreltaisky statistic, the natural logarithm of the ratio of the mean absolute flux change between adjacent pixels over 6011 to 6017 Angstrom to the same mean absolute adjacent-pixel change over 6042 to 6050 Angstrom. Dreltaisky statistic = 0.27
